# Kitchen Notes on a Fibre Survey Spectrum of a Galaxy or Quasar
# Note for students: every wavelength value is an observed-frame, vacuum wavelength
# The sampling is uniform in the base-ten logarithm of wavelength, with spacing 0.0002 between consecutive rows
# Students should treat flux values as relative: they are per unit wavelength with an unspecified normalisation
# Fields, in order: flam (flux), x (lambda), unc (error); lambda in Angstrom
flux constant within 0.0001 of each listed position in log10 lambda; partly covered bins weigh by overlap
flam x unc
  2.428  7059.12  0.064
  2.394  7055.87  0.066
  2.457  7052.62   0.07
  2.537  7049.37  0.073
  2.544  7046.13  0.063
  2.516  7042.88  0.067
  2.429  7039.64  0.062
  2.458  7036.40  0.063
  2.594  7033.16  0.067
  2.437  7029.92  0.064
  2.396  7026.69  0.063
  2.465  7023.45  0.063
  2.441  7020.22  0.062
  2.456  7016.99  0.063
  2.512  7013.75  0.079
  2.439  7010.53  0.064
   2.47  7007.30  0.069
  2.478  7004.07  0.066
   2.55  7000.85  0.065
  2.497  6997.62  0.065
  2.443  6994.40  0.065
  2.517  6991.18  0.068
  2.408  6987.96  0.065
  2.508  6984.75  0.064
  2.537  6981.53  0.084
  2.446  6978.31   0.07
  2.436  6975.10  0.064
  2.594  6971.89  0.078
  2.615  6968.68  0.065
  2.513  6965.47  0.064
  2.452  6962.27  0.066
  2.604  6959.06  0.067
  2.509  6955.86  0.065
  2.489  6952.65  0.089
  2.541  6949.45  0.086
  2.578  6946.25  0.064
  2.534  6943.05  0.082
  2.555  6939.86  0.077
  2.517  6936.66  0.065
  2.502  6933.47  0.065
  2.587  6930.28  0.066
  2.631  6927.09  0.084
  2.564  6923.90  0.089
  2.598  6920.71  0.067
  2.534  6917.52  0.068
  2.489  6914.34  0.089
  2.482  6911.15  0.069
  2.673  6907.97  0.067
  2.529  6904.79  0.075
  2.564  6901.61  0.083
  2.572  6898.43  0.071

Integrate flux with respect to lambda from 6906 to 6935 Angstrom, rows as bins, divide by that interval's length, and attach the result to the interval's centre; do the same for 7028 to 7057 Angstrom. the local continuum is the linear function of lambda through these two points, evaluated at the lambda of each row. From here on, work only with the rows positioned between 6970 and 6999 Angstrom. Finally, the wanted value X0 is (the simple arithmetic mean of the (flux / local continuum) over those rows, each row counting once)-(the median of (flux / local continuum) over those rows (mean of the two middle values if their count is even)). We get -0.0070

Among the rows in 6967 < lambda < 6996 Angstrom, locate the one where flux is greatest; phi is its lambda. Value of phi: 6968.68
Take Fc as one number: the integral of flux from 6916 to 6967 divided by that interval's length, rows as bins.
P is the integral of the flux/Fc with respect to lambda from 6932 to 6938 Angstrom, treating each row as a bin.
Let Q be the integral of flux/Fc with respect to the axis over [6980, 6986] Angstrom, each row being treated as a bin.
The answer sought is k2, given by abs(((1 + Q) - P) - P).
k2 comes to 4.9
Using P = 5.9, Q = 5.95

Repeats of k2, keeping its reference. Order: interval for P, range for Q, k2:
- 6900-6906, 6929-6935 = 5.0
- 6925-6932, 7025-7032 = 6.7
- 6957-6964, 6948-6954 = 7.0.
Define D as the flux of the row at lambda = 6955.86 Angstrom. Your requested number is 2.509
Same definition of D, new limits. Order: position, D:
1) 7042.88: 2.516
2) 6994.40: 2.443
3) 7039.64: 2.429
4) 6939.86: 2.555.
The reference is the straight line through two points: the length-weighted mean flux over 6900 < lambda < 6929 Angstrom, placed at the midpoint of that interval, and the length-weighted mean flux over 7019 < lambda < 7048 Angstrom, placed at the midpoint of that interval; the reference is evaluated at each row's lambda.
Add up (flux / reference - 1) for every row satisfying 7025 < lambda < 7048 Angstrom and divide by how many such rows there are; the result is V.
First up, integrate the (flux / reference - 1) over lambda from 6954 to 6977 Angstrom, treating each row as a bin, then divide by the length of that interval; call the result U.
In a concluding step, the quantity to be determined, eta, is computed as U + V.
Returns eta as 0.005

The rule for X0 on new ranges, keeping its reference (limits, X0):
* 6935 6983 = 0.0015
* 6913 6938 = 0.0026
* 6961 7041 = 0.0019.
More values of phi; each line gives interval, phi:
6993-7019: 7000.85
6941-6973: 6968.68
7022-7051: 7033.16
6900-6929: 6907.97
